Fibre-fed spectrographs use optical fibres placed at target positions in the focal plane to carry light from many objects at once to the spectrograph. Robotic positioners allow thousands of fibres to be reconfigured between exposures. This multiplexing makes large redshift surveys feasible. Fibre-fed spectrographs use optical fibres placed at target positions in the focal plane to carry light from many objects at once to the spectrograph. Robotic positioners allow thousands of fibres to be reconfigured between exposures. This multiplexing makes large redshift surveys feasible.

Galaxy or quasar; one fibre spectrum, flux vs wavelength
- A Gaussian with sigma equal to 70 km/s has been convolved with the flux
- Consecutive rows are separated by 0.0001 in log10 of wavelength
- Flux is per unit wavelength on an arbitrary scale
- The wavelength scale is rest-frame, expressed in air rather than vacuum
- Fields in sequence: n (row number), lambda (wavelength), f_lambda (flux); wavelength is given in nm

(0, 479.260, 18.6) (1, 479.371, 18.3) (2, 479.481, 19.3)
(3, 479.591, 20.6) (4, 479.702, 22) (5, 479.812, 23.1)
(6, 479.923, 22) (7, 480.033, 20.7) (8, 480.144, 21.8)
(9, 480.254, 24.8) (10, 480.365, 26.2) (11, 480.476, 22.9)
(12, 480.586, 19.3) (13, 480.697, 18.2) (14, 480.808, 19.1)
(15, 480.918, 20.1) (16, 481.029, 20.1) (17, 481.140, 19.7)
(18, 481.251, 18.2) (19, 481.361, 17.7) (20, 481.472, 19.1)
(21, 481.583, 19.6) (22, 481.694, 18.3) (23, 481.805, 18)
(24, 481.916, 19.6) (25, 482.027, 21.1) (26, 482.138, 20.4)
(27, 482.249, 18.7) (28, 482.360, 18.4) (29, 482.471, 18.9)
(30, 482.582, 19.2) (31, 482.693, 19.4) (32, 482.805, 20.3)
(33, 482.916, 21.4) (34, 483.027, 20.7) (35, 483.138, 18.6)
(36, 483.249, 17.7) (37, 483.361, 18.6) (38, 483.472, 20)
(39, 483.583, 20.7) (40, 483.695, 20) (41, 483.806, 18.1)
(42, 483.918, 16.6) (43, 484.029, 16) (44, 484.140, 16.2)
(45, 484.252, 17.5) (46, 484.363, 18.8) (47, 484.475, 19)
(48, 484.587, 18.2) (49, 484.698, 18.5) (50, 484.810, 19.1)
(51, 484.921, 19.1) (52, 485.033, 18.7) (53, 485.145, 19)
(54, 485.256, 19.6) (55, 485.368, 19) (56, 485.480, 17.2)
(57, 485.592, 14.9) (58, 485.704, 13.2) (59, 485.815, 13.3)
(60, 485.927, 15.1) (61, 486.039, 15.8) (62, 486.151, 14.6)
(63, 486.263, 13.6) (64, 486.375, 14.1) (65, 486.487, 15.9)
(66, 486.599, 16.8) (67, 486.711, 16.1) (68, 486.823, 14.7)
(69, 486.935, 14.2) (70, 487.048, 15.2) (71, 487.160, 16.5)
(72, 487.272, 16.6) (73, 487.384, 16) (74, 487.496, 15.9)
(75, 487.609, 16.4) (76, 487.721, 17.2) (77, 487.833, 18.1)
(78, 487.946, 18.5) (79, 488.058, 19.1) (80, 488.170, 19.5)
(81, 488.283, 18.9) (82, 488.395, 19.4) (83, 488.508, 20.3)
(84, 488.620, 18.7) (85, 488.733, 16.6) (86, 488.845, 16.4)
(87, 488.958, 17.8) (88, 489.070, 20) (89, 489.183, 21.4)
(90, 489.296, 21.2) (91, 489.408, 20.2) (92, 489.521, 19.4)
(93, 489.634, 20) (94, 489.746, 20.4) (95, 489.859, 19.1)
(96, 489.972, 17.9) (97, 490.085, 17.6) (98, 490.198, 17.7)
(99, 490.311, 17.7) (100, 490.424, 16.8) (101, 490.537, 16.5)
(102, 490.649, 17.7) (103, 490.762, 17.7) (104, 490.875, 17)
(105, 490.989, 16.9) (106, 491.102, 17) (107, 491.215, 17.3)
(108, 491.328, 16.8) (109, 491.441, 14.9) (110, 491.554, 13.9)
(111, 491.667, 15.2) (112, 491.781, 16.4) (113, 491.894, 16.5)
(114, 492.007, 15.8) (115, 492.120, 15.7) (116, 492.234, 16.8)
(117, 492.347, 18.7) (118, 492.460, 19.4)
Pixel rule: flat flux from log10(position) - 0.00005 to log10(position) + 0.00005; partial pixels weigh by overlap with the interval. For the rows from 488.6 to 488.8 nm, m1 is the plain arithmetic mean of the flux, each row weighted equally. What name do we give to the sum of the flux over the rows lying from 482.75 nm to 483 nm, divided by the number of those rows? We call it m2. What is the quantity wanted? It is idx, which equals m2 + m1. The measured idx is 38.5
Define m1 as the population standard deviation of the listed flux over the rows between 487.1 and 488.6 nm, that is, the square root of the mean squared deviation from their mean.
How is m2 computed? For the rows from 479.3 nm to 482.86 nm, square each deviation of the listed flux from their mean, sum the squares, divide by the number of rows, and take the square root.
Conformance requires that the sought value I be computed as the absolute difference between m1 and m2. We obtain 0.5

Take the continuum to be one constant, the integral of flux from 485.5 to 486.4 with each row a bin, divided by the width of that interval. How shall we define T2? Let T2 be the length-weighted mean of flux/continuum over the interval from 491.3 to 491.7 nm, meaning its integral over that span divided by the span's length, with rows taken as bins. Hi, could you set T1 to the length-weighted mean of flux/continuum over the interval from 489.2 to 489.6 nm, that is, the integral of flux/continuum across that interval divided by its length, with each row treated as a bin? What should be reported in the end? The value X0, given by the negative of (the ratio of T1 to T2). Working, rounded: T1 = 1.41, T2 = 1.05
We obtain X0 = -1.35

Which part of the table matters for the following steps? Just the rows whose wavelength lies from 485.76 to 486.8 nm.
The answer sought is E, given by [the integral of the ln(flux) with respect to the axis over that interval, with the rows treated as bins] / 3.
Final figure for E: 0.94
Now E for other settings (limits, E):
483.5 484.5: 0.96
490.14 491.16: 0.97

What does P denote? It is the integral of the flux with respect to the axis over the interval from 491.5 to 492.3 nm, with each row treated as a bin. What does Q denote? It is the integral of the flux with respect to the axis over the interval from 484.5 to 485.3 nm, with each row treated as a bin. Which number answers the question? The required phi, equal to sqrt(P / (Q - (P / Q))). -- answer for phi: 0.94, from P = 12.6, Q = 15.1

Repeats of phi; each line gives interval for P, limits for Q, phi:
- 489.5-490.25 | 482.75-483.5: 1.01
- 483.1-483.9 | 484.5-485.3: 1.04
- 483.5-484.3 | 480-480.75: 0.96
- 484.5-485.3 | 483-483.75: 1.06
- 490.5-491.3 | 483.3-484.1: 0.99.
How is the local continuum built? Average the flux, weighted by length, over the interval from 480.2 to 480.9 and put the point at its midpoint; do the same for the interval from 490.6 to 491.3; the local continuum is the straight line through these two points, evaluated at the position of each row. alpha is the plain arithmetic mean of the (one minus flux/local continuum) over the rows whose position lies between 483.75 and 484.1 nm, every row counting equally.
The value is 0.16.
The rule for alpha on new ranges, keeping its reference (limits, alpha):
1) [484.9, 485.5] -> 0.05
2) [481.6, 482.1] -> 0.09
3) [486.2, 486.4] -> 0.28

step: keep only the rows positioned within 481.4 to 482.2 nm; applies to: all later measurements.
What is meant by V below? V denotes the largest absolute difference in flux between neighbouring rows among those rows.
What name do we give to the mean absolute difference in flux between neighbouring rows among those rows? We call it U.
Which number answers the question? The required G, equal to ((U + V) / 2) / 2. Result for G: 0.65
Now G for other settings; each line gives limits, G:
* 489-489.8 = 0.53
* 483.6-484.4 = 0.76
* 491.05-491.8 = 0.73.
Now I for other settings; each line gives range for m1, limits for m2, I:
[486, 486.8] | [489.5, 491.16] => 0.1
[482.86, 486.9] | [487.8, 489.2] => 0.9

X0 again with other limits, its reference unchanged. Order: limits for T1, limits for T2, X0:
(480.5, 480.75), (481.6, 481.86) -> -1.05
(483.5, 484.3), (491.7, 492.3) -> -1.11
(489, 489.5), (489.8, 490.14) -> -1.13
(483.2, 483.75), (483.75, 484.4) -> -1.13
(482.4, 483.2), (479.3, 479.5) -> -1.06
